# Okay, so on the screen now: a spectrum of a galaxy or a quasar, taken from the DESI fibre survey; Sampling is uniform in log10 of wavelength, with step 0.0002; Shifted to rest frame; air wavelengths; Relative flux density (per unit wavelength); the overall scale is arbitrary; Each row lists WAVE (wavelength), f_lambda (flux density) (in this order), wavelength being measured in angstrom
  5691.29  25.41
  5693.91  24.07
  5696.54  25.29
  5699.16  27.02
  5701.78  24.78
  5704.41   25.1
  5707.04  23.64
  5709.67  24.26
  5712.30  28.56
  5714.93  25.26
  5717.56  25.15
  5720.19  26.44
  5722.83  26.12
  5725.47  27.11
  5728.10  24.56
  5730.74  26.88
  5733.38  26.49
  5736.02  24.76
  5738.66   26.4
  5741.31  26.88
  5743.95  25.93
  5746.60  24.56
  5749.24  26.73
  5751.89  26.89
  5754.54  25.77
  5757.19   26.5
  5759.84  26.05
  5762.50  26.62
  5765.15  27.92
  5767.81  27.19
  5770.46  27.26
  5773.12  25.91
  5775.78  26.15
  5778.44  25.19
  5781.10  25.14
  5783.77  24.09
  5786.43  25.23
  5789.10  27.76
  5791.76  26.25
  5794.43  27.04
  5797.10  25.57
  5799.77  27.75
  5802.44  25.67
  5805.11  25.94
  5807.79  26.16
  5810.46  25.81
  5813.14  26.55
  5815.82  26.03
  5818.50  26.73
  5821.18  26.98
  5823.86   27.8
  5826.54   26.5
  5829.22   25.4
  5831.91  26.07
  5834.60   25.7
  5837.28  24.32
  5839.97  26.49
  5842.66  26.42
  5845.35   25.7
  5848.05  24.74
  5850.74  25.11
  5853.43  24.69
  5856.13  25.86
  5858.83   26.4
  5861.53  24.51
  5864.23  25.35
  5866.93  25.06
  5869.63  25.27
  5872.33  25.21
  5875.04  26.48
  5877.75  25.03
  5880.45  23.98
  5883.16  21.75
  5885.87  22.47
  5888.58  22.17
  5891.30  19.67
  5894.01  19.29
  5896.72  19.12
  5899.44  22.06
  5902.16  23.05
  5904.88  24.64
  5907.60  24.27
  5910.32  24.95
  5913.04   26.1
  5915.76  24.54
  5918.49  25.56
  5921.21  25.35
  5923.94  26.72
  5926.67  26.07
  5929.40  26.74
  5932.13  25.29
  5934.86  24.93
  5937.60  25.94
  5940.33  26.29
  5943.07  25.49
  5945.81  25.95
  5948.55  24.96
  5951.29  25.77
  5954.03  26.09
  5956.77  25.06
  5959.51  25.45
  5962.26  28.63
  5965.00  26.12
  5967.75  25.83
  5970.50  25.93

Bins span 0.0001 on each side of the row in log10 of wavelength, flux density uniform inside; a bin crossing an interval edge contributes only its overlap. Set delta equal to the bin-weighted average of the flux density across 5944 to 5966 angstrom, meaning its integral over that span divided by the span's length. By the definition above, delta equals 26.0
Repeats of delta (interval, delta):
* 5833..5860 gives 25.5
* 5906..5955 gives 25.6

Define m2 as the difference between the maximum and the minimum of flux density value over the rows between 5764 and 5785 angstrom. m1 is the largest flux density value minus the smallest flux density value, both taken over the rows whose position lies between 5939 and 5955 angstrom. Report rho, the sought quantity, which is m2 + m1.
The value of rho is 5.2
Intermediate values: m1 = 1.3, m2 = 3.83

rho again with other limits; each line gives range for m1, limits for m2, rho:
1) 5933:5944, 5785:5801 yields 3.9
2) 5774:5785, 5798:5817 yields 4.1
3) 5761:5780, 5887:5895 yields 5.6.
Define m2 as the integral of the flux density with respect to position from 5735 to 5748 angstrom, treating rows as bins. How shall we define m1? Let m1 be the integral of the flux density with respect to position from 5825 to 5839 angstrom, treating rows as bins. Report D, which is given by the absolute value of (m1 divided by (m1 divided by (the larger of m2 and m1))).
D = 359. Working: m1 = 359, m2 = 335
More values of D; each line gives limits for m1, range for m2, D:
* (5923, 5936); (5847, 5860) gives 337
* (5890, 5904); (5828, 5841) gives 332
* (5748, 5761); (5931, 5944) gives 343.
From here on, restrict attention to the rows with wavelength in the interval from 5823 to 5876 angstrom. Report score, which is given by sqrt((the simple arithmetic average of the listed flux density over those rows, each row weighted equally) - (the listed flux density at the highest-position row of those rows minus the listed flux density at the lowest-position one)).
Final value 5.19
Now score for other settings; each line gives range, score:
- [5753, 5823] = 5.01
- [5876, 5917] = 4.83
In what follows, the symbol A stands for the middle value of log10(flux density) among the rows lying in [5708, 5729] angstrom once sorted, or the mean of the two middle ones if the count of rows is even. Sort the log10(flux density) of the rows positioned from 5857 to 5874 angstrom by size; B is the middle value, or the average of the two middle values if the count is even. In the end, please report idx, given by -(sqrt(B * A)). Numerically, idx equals -1.41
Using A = 1.41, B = 1.40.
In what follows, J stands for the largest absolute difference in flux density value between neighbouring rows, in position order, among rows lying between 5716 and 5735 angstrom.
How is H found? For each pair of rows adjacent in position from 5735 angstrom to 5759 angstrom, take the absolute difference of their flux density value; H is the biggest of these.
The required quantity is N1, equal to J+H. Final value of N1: 4.7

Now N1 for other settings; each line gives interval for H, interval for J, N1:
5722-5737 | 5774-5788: 3.7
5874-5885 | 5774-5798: 4.8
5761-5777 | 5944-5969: 4.5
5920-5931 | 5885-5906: 4.3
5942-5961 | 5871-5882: 2.5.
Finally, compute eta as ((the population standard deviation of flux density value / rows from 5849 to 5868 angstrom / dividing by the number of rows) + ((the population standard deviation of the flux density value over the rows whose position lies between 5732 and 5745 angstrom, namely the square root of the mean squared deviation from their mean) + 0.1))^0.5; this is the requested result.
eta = 1.20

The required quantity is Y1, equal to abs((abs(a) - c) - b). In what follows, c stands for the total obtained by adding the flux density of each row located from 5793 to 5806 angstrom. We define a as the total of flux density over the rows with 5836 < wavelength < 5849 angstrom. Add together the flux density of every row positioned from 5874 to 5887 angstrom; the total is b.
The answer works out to 124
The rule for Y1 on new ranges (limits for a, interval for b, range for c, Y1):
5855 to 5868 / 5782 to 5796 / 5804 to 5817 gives 134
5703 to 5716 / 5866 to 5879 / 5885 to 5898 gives 103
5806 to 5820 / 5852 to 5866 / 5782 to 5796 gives 126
